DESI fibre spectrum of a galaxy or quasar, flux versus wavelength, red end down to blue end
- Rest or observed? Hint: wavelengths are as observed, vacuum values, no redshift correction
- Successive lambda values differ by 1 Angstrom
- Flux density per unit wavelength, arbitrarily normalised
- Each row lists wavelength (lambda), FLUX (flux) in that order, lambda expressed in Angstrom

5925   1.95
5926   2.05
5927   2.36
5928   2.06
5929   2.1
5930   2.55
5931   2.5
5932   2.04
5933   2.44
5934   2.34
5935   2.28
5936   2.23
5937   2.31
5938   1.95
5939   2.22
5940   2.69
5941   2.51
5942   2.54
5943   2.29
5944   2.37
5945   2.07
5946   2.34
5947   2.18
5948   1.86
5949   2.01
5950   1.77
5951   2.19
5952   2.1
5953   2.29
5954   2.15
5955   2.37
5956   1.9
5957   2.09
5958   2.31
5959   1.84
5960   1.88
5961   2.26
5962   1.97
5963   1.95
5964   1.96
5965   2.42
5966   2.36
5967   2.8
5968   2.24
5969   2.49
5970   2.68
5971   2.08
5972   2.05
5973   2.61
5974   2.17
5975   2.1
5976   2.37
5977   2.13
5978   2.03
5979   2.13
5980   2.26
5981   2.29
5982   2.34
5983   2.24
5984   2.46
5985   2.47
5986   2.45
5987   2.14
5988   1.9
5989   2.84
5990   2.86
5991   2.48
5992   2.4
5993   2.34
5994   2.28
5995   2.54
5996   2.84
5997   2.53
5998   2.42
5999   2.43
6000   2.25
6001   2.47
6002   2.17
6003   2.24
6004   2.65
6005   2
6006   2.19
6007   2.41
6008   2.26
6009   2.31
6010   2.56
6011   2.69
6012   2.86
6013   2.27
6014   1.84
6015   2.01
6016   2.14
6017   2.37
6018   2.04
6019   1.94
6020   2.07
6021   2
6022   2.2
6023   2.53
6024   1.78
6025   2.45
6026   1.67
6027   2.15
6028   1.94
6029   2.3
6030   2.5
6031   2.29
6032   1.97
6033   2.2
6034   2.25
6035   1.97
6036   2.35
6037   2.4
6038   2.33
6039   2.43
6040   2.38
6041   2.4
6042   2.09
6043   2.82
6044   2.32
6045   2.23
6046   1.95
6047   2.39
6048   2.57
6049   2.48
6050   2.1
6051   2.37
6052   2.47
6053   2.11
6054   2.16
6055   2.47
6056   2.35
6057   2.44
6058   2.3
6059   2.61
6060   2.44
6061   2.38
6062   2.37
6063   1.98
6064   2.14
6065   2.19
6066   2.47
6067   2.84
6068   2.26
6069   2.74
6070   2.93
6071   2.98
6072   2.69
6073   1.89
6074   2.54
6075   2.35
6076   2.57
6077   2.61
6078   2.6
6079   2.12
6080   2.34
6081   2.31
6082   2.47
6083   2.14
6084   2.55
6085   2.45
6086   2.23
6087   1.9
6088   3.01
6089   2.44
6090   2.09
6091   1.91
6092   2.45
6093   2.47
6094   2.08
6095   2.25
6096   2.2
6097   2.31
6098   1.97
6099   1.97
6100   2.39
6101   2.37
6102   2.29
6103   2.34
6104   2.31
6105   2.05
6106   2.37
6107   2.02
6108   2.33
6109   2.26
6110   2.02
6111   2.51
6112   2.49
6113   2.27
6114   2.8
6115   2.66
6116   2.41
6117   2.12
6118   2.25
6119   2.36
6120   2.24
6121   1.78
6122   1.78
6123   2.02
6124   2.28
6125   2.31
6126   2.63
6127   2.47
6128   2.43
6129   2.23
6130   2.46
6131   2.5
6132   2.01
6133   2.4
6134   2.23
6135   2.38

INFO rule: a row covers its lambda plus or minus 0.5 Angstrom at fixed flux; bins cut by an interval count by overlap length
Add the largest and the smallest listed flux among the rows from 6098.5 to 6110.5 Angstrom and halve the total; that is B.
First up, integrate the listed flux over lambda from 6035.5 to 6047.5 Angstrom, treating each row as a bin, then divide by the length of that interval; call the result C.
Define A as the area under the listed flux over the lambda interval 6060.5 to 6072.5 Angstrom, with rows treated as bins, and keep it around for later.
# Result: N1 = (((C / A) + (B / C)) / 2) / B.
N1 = 0.232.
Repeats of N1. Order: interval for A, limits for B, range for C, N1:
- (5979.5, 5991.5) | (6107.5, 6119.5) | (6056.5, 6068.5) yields 0.228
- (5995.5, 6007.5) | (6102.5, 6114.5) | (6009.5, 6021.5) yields 0.240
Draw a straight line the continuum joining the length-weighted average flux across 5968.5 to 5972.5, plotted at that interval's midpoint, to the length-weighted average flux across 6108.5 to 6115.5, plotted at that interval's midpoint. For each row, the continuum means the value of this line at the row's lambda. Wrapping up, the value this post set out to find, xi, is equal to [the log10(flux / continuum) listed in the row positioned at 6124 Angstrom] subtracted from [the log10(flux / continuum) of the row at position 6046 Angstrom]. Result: -0.06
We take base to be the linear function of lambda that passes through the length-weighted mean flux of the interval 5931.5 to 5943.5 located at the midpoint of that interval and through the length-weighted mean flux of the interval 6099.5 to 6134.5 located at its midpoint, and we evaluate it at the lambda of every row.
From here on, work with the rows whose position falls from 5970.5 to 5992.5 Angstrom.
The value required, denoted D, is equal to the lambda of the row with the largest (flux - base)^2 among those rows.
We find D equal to 5990 Angstrom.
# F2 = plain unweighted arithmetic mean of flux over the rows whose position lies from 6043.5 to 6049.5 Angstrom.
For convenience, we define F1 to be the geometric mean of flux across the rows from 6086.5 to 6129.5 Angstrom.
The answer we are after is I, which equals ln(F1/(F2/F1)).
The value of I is 0.79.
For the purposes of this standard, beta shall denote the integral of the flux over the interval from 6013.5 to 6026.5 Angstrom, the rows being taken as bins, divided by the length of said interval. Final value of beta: 2.08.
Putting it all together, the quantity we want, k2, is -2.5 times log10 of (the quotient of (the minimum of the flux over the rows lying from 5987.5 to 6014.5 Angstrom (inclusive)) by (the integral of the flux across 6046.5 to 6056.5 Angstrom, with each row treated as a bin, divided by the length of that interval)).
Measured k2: 0.264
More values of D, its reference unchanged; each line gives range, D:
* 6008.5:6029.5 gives 6026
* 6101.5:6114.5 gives 6114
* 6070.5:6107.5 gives 6088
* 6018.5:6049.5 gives 6026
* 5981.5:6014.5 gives 6012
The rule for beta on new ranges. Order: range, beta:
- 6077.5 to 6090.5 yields 2.36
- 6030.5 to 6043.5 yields 2.30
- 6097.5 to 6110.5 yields 2.21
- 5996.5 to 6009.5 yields 2.33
